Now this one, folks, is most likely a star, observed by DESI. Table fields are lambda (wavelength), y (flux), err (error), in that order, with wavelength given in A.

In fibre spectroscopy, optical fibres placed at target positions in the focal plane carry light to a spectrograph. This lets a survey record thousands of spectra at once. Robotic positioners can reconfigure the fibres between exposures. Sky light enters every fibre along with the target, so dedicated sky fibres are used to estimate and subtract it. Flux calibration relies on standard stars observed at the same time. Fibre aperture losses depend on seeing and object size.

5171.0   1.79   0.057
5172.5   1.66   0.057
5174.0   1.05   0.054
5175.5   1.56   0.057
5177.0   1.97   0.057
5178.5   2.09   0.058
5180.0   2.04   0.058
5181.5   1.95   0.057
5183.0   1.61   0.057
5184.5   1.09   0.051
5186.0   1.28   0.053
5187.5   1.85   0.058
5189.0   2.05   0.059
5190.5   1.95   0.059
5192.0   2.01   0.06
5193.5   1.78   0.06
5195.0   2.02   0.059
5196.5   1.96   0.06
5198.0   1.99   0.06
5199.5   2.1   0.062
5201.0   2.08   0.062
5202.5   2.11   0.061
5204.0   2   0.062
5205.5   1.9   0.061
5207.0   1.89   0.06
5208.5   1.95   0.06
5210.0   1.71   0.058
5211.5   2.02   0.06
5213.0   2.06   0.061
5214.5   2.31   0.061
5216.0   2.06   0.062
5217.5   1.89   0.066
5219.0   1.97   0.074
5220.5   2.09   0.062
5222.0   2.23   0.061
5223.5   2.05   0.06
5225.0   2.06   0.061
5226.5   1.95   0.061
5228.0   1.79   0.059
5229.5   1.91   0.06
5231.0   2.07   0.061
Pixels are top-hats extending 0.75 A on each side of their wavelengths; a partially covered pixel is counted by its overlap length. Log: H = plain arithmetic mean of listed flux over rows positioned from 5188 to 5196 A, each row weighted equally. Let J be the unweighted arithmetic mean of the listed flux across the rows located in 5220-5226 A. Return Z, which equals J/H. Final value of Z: 1.07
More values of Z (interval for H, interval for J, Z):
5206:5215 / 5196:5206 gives 1.02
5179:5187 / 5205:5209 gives 1.20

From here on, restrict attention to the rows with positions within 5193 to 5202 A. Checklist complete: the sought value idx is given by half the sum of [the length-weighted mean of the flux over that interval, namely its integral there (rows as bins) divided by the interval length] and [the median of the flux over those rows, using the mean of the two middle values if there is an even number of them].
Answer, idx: 2.00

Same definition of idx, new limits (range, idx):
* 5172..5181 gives 1.78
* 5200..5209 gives 1.98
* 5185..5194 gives 1.85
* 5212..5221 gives 2.06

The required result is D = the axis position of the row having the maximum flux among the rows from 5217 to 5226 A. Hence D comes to 5222.0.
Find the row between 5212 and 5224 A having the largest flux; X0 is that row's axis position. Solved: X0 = 5214.5 A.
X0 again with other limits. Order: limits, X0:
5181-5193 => 5189.0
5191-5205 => 5202.5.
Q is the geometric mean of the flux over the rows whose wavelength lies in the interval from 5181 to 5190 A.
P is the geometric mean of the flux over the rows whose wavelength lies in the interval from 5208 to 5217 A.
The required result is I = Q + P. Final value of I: 3.61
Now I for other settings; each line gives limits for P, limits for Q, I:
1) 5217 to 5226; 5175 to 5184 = 3.90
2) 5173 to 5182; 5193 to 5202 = 3.72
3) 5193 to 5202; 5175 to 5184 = 3.84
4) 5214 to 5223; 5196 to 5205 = 4.13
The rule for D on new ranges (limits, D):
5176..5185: 5178.5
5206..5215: 5214.5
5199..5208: 5202.5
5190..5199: 5195.0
